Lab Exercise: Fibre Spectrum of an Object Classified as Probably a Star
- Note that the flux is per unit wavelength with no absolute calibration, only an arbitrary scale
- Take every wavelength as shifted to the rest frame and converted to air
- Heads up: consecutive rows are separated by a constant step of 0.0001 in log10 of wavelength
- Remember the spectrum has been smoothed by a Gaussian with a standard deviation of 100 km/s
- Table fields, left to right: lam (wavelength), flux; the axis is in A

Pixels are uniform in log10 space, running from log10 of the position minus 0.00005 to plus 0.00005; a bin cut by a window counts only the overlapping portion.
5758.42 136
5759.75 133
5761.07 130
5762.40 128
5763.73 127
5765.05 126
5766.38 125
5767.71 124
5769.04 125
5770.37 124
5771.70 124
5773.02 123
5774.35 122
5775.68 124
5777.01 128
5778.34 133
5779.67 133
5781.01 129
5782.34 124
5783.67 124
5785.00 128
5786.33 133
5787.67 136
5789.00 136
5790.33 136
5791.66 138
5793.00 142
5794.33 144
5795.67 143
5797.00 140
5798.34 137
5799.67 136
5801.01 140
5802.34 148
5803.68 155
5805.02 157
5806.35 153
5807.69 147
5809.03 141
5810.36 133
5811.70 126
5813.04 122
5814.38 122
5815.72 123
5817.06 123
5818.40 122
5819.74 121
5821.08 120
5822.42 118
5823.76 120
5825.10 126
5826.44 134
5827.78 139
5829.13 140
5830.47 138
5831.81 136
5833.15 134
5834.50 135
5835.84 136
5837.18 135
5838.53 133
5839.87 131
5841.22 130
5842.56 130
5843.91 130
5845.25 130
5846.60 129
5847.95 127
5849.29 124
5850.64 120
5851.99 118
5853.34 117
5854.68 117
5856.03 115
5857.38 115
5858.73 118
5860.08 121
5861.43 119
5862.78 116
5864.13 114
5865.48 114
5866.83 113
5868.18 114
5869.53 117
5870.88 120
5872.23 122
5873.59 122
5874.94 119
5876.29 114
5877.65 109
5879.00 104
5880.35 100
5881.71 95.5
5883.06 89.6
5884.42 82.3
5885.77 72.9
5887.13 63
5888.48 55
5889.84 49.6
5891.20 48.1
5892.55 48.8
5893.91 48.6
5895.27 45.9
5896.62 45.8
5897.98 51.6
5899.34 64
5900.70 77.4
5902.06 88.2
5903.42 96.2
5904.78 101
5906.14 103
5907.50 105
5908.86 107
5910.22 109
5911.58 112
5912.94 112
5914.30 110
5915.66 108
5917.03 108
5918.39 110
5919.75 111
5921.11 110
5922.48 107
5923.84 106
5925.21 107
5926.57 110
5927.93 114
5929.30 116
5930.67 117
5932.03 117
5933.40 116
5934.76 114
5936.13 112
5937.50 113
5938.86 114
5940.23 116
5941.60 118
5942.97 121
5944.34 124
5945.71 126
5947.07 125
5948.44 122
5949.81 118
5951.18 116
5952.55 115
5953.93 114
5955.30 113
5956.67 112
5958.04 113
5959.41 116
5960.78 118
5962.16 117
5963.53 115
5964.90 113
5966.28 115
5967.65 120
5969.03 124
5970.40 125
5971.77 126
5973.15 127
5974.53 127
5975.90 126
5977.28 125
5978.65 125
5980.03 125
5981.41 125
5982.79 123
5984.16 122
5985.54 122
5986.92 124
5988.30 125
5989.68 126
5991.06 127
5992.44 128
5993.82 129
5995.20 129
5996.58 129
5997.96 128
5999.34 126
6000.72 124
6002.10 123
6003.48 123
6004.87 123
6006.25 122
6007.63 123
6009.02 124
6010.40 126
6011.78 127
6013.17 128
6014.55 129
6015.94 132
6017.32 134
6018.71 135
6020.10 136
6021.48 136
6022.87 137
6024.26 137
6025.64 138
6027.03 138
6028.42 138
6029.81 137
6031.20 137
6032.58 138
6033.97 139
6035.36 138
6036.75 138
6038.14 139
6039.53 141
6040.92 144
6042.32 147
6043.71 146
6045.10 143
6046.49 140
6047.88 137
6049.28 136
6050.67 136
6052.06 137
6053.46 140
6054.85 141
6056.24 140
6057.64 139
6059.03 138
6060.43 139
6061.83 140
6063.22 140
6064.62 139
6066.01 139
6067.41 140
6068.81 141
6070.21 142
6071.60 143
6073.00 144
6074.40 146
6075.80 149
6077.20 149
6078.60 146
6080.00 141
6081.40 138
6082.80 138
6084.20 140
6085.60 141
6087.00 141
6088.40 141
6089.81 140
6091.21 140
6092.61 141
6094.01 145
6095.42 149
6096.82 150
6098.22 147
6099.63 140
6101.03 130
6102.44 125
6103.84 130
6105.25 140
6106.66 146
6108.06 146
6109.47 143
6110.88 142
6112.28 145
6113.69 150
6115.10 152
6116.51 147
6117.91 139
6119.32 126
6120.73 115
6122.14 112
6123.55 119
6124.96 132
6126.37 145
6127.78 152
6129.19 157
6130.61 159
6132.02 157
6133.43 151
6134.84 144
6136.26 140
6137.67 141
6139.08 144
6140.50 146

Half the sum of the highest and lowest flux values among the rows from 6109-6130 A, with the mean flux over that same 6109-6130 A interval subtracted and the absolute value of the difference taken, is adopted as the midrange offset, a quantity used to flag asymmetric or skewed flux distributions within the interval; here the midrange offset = 3.9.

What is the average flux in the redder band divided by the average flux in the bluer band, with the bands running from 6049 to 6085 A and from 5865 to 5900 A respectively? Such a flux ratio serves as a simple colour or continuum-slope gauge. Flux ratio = 1.6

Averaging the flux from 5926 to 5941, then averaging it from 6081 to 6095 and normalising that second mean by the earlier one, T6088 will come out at 1.23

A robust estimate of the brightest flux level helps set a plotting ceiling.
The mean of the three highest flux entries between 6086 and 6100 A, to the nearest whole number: 149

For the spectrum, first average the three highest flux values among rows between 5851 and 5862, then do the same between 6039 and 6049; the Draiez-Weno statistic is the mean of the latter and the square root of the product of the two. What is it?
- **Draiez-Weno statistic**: 139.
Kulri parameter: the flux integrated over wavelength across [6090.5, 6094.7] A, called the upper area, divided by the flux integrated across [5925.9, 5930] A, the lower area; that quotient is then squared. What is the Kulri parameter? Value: 1.7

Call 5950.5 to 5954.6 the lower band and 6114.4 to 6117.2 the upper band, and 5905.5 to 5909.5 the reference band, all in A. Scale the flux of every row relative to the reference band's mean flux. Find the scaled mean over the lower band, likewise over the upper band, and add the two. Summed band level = 2.52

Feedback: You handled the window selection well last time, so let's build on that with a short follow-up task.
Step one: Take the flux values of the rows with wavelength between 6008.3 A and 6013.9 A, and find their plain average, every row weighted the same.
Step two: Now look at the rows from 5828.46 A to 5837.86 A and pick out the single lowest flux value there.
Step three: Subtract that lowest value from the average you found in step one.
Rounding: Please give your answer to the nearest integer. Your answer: -8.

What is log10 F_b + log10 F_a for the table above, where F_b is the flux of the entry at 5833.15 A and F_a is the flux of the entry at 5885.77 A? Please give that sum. 3.99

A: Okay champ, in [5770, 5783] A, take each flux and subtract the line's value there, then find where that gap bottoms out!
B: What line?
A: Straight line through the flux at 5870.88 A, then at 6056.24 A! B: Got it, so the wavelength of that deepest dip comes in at 5774.35 A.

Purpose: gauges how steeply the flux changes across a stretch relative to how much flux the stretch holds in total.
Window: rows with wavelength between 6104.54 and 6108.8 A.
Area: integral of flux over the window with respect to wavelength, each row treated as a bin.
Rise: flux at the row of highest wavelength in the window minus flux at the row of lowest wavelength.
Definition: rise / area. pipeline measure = 0.010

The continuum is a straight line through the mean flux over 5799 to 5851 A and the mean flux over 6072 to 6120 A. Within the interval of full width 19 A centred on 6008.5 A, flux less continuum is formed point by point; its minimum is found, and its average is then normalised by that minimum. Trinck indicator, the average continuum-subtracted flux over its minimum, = 0.77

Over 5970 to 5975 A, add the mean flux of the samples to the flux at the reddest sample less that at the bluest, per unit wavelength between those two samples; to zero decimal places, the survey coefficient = 127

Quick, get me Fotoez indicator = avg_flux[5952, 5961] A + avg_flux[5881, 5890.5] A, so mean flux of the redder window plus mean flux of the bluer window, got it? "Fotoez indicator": 187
